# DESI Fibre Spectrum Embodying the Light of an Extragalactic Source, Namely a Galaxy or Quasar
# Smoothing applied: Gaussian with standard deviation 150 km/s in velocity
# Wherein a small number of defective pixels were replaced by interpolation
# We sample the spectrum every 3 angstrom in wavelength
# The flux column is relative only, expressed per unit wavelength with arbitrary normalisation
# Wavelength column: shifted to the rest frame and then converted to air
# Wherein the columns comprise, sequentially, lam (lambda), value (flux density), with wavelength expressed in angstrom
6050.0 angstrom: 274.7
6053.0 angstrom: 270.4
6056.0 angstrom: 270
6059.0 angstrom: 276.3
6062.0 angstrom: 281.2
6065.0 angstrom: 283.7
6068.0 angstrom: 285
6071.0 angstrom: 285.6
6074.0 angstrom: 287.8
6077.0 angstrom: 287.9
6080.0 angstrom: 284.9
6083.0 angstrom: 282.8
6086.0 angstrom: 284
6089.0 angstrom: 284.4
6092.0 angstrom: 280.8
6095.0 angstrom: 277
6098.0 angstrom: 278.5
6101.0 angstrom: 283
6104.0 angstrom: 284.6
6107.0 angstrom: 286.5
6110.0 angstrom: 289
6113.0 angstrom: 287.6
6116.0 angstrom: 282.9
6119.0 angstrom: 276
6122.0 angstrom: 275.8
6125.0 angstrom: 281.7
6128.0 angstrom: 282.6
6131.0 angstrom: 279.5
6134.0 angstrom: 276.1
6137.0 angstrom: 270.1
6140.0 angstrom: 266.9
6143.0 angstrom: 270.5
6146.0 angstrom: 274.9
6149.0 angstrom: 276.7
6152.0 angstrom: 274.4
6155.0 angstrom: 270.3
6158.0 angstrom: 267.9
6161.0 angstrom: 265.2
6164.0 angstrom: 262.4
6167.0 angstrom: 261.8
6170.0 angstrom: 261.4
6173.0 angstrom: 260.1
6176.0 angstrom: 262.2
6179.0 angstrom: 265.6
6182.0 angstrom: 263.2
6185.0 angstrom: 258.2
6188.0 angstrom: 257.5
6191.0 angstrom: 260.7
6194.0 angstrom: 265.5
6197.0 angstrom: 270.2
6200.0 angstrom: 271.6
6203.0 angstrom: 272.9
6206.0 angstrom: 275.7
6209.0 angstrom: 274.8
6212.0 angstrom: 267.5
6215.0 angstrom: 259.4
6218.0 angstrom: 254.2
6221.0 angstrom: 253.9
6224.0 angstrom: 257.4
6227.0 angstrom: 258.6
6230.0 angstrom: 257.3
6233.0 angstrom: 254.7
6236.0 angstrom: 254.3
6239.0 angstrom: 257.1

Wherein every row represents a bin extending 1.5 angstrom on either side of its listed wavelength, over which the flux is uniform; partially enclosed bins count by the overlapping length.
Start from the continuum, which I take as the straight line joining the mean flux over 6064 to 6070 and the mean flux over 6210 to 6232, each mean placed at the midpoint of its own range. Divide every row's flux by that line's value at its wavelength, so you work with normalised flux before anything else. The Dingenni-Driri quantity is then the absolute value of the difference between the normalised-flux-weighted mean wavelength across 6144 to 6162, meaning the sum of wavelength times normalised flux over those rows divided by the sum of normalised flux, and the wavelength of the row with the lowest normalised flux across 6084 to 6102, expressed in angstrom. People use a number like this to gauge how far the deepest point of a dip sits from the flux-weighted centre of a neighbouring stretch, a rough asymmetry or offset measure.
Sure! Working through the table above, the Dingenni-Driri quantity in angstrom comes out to 58.4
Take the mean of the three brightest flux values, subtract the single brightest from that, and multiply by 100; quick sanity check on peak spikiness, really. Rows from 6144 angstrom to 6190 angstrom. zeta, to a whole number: -137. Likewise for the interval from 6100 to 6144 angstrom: -130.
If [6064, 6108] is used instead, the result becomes -50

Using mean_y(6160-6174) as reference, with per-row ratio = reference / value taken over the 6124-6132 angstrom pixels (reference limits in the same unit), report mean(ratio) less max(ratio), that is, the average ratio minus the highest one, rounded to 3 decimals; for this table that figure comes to -0.006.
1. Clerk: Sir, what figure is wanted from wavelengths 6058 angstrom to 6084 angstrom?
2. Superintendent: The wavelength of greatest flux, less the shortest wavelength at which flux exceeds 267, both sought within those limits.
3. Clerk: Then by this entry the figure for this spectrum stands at 18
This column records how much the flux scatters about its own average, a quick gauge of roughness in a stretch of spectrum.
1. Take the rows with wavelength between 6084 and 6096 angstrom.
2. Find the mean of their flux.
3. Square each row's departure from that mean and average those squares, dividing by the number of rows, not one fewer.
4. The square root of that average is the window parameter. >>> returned 3.0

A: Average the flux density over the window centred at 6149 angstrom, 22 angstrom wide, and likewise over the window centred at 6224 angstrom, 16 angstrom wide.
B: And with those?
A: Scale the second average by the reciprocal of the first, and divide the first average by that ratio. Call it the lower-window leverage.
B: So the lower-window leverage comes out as 288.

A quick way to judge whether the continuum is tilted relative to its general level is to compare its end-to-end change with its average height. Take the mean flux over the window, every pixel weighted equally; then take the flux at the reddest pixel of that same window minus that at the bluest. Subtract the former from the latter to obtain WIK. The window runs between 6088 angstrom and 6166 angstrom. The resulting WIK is -299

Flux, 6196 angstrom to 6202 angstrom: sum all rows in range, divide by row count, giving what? 271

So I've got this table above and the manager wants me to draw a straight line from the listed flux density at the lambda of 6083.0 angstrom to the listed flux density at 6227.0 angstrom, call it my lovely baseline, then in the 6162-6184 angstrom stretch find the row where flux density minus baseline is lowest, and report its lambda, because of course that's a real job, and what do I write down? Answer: 6173.0 angstrom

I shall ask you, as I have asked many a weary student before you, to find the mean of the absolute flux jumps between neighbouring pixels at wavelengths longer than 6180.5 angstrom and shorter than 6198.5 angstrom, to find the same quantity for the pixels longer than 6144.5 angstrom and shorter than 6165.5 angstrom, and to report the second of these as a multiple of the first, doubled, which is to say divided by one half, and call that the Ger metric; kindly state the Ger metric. 1.5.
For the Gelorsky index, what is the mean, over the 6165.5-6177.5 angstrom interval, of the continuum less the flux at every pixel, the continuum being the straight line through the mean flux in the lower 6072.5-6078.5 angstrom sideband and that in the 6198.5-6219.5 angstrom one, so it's 12.2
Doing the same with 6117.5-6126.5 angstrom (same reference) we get 3.1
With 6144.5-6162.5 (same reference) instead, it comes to 4.7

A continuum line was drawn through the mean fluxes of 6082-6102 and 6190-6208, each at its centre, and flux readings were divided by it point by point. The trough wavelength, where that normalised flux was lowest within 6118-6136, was 6119.0 angstrom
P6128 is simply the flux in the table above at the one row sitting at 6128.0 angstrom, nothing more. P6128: 282.6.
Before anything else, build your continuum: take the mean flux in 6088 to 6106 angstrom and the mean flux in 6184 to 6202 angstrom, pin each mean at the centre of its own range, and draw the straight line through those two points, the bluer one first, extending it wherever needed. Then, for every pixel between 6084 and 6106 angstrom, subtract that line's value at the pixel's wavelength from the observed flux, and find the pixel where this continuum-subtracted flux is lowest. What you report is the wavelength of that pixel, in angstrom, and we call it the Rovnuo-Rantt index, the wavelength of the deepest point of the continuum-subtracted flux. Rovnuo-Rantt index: 6095.0 angstrom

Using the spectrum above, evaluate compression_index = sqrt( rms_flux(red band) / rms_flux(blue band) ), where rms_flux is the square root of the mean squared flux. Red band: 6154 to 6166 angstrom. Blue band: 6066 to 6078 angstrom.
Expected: 0.96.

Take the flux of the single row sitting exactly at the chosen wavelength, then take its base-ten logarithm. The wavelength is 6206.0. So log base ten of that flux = 2.44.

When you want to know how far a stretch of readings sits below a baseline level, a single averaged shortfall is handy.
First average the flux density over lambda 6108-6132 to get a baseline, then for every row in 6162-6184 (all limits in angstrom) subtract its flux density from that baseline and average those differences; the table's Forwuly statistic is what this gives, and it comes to 20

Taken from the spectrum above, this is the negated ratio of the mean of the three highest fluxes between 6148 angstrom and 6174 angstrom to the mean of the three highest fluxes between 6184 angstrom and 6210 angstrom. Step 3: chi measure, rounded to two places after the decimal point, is -1.00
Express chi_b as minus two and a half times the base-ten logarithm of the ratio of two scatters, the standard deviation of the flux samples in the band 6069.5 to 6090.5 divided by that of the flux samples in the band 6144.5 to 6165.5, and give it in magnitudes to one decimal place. 1.1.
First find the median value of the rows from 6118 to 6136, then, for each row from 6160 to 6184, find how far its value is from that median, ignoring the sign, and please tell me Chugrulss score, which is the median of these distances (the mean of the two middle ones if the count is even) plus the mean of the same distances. 31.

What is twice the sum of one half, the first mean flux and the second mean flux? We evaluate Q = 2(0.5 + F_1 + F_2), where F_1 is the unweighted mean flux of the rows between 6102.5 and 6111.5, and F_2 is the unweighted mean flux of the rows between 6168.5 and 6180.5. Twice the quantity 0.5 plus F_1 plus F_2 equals 1099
